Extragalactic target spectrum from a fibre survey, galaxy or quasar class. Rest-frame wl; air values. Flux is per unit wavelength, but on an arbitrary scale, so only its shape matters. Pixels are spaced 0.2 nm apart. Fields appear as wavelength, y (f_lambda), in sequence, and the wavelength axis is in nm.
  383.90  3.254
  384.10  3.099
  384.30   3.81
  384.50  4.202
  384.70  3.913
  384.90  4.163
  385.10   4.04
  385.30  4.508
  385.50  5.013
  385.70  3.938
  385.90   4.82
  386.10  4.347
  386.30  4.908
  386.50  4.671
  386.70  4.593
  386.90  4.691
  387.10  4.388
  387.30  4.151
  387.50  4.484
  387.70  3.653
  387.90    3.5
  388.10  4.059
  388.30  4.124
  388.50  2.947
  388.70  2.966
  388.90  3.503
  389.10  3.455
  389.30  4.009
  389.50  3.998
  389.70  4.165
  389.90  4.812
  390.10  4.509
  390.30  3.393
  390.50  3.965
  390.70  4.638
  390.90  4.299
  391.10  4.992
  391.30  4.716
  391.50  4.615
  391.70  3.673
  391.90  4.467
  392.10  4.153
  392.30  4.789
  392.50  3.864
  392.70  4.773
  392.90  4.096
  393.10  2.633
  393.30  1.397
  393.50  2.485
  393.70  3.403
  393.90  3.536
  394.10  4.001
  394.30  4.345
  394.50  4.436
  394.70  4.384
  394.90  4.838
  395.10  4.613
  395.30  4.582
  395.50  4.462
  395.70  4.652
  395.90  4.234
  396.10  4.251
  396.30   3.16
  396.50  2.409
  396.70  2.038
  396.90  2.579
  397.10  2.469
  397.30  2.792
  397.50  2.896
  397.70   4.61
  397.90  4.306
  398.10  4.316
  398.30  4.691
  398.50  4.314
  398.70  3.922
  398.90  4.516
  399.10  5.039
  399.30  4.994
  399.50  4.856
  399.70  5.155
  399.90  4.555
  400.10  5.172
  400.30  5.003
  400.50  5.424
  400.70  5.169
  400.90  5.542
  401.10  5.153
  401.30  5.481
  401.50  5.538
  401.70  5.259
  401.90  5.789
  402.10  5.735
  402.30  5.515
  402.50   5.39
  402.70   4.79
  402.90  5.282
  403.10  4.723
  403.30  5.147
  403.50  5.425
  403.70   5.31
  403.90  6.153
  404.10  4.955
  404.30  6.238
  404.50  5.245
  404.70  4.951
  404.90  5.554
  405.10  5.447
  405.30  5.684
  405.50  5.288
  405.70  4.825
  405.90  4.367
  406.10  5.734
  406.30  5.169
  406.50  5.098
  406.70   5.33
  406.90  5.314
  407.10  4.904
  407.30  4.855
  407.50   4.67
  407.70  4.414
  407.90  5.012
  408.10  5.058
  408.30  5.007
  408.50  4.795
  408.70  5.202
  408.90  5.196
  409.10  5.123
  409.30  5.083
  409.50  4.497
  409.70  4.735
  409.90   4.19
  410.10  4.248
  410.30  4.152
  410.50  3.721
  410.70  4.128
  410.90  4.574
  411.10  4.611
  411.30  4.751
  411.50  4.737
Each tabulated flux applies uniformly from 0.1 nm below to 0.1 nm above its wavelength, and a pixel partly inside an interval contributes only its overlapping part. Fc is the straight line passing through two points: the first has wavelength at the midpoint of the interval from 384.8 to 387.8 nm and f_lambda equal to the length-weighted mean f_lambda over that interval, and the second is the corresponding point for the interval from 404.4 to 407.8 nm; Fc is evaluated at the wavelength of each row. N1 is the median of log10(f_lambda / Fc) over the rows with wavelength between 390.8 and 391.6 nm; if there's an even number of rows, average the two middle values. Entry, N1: 0.006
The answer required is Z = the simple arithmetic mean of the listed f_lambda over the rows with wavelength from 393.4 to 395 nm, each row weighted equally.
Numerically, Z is 3.93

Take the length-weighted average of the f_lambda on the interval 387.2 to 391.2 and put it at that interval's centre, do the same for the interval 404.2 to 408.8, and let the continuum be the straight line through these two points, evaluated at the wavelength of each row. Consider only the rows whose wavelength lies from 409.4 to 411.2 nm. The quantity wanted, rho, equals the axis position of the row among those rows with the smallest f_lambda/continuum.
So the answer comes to 410.50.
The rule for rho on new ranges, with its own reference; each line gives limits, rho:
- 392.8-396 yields 393.30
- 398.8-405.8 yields 405.70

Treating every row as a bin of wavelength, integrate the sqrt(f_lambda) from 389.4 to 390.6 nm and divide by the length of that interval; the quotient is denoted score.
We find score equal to 2.03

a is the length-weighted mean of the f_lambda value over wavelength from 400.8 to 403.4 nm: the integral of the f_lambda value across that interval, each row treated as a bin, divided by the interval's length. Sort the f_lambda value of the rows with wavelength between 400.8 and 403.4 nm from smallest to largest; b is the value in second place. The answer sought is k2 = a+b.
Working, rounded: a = 5.3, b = 4.79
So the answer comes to 10.1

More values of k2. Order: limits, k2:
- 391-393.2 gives 7.9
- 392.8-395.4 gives 6.2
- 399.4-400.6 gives 9.9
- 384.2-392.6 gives 7.2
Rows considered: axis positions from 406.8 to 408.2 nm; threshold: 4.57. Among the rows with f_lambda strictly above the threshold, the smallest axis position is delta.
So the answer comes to 406.90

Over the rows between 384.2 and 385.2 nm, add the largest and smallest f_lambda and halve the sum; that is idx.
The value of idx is 4.0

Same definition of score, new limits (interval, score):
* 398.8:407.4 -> 2.29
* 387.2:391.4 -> 2.00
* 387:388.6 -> 1.97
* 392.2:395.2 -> 1.94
